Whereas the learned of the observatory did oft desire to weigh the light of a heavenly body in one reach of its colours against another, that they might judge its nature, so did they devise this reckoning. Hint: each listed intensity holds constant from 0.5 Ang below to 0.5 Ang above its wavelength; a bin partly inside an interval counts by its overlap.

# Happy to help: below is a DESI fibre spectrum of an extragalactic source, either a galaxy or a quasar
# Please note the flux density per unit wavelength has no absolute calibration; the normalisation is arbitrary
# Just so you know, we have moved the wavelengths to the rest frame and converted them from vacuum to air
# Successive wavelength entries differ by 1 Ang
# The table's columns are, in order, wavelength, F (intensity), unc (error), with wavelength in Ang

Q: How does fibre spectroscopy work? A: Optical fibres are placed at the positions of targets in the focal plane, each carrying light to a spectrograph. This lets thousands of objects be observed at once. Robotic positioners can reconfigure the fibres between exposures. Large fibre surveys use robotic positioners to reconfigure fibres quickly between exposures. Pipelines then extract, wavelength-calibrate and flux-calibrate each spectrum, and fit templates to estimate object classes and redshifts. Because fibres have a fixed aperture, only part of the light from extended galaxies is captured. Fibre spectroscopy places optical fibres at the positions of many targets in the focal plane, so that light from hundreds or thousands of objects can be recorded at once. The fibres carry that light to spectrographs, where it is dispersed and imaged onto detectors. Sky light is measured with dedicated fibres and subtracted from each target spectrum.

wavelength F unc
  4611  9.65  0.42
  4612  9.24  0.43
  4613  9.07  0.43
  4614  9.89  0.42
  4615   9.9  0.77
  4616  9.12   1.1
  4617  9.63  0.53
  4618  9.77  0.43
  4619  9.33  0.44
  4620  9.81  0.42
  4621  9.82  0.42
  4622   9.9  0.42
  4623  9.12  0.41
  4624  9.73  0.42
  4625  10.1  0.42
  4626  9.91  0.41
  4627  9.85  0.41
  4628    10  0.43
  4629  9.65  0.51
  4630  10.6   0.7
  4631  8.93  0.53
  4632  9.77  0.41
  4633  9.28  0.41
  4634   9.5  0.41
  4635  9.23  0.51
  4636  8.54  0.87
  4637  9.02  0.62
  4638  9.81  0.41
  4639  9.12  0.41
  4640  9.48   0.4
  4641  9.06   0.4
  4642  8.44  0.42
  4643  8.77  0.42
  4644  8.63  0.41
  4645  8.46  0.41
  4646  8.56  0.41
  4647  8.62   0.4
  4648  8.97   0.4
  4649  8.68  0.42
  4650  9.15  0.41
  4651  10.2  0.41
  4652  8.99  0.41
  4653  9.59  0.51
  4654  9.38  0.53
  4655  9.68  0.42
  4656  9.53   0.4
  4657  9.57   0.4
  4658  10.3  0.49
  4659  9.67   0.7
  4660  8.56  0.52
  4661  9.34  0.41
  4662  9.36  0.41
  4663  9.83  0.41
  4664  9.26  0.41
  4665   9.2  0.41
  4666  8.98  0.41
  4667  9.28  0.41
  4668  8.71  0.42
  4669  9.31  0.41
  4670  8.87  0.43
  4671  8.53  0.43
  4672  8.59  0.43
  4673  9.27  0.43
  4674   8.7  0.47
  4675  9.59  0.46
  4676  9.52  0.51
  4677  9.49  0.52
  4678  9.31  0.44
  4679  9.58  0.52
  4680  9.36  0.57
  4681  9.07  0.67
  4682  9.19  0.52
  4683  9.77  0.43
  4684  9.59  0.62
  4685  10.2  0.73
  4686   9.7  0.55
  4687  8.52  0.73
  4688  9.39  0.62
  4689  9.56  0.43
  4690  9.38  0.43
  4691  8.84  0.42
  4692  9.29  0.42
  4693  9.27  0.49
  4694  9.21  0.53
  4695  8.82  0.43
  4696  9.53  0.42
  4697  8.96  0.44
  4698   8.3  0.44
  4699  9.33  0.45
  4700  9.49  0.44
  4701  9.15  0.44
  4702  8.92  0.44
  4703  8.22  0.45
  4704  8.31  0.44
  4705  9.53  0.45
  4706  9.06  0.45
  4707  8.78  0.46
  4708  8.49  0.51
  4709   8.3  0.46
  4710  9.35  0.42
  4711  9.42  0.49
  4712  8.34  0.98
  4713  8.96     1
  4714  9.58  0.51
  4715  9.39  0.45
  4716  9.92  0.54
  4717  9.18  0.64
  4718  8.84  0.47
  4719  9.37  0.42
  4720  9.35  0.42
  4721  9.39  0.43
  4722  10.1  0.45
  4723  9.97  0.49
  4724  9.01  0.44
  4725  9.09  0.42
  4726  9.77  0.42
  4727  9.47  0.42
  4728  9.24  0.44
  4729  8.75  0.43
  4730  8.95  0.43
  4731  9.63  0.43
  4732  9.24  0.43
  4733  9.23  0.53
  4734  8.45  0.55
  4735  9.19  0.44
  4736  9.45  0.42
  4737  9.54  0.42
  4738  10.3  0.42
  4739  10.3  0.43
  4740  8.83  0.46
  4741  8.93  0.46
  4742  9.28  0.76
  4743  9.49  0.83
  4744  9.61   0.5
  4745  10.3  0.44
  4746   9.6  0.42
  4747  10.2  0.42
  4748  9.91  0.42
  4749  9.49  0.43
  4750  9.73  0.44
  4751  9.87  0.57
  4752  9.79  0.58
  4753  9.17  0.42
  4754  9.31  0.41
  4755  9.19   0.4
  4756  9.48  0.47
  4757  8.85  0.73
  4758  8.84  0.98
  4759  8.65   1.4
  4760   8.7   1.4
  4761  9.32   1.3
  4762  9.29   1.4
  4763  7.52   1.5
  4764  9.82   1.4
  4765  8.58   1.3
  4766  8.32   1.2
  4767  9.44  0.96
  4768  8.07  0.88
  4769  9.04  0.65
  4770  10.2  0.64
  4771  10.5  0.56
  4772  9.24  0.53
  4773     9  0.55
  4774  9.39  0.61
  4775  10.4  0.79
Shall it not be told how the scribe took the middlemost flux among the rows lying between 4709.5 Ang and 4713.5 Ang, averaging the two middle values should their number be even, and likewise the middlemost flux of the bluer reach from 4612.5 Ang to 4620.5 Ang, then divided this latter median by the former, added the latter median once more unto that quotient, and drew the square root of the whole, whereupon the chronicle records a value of 3.28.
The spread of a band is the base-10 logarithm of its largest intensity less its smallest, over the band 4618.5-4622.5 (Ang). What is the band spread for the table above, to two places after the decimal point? -0.24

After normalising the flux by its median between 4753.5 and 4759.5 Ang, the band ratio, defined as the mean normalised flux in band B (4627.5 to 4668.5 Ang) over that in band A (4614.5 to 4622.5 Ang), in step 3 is 0.96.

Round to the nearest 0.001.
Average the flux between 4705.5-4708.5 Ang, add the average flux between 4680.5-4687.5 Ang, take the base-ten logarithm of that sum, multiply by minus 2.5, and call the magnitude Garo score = -3.151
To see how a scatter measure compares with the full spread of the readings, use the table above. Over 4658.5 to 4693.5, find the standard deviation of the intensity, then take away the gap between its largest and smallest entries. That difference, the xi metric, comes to -1.28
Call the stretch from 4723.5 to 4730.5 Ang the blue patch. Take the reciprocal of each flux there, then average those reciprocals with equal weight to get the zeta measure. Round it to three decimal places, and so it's 0.109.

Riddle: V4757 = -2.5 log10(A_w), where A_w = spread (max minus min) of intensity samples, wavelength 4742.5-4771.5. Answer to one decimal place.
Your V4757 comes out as -1.2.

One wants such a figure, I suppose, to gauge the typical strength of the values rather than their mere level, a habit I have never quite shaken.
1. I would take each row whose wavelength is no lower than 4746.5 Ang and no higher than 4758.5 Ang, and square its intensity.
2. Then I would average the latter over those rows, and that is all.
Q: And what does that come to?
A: 90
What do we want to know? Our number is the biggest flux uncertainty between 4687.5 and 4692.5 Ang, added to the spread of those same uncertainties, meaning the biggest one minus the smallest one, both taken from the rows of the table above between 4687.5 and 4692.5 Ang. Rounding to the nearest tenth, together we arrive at 0.8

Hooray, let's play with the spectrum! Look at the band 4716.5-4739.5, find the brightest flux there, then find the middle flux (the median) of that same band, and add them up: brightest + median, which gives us 19.65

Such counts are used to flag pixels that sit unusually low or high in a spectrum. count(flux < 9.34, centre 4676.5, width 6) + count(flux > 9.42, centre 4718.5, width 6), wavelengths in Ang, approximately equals 3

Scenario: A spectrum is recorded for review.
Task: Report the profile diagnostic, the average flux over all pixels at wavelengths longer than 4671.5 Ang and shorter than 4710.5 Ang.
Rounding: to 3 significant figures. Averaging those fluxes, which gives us 9.15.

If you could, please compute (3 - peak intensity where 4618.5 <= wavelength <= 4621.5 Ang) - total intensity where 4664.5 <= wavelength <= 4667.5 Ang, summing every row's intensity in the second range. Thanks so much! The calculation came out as -34.3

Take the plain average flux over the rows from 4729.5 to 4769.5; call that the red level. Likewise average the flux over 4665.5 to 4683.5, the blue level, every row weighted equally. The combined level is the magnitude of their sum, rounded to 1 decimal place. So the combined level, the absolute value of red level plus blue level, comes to 18.4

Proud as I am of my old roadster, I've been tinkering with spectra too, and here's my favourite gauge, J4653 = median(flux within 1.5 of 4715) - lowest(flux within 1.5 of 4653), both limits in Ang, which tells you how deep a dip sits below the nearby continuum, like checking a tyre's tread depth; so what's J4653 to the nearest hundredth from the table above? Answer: 0.59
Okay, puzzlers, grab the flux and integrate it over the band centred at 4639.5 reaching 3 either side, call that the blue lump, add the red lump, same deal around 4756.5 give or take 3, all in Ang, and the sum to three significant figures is 109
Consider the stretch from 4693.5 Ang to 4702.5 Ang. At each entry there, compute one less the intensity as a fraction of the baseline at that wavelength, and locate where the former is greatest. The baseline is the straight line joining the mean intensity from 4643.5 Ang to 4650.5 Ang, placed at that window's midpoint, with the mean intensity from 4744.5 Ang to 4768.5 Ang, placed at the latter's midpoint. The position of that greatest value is 4698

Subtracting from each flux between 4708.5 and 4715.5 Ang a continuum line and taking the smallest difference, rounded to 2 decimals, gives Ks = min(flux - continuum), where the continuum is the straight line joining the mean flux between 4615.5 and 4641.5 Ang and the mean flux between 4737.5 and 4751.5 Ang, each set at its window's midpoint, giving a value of -1.35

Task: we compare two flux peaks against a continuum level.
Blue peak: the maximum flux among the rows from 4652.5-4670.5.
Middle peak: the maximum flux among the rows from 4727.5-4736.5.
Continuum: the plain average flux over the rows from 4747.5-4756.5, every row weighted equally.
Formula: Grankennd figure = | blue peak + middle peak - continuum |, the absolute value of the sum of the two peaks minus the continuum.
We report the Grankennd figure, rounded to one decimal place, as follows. 10.4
